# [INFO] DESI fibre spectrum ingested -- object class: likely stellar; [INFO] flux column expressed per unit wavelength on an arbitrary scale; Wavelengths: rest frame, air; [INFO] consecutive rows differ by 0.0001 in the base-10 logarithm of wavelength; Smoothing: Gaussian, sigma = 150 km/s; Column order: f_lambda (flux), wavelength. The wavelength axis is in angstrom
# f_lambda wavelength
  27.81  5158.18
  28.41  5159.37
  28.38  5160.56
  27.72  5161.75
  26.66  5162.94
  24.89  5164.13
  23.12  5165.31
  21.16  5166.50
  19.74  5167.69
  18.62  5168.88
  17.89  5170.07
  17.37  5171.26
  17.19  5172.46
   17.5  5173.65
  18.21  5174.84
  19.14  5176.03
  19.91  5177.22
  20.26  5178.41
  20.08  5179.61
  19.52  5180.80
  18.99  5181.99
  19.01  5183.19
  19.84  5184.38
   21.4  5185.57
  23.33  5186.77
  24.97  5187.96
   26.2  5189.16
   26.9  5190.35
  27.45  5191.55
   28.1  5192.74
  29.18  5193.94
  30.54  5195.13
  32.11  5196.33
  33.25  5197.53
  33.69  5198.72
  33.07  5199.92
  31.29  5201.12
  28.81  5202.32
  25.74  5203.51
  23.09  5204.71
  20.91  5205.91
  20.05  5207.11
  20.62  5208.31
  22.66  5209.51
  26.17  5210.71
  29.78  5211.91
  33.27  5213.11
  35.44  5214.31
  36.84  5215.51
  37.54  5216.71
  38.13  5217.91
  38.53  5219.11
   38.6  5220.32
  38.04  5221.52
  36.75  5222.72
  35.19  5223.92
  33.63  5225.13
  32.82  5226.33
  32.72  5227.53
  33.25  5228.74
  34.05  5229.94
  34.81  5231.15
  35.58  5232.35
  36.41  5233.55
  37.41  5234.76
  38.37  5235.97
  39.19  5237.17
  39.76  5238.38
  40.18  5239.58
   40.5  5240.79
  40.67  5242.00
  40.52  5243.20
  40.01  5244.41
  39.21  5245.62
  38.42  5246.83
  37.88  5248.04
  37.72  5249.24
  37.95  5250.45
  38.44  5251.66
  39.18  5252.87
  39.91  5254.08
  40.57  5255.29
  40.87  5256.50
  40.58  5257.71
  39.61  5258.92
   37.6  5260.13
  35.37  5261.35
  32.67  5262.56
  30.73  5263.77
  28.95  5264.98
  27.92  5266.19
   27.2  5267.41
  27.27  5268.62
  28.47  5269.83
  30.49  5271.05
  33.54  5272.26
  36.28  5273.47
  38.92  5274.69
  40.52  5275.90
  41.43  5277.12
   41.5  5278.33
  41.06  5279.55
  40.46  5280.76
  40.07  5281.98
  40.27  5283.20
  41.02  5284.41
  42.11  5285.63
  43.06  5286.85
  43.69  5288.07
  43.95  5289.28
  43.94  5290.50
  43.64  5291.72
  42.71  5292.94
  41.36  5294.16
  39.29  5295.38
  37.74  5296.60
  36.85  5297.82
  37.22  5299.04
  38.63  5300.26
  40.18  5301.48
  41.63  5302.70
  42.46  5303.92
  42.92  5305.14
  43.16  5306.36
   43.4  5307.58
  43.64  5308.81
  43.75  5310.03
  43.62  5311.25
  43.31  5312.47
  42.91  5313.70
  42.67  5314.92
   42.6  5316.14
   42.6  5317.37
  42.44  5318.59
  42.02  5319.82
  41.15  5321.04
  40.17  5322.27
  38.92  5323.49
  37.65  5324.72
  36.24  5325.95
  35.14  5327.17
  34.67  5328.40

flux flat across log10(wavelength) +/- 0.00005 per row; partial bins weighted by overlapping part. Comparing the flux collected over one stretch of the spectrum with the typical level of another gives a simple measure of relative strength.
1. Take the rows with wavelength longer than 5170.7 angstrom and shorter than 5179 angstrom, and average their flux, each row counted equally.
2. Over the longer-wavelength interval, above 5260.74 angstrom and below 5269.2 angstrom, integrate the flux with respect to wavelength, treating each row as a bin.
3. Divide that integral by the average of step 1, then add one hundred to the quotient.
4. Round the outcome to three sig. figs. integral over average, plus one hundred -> 114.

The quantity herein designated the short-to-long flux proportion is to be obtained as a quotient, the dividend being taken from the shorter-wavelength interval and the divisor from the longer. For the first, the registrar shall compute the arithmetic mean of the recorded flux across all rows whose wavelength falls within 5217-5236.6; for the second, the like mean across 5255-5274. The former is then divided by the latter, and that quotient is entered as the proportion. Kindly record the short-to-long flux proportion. 1.1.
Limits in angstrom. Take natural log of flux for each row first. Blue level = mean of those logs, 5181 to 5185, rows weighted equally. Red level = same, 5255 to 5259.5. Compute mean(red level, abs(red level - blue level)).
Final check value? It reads 2.22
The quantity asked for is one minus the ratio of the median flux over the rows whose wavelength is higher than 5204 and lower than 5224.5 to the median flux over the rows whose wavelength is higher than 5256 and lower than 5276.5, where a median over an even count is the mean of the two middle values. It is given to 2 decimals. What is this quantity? -0.05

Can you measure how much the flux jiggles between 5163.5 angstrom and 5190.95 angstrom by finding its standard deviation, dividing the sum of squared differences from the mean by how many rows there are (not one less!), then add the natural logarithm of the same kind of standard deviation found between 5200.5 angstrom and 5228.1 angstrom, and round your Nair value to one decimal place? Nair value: 4.6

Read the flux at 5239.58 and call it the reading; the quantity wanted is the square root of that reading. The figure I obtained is 6.3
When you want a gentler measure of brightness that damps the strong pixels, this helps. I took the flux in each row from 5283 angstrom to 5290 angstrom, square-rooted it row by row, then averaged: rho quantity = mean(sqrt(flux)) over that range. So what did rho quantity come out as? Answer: 6.5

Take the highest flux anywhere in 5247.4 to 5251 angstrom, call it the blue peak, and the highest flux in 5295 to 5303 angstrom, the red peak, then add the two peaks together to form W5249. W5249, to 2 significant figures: 80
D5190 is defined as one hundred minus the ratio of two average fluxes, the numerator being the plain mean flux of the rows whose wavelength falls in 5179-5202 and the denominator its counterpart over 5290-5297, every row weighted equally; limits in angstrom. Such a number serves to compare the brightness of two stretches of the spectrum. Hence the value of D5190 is 99.4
